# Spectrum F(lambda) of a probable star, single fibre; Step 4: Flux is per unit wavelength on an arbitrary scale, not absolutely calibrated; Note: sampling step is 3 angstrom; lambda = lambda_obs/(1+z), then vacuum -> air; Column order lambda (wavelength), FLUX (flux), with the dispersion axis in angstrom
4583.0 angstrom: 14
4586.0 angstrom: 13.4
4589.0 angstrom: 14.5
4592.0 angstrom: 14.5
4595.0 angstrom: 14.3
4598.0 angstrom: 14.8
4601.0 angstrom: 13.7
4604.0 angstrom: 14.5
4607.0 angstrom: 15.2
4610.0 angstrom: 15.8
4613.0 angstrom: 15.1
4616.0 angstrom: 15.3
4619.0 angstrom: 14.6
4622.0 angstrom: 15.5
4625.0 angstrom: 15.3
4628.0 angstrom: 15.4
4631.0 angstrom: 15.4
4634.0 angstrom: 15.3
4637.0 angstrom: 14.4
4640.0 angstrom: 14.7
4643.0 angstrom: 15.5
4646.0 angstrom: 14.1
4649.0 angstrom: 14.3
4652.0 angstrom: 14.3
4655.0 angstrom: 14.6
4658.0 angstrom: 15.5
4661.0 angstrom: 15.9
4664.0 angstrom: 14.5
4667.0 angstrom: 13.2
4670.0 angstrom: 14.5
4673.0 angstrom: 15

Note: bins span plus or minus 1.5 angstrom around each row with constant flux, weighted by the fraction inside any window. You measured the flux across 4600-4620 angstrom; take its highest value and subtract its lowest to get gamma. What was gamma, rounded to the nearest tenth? 2.1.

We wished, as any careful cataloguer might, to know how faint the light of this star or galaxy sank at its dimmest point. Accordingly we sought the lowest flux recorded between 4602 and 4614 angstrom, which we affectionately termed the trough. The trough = 14.5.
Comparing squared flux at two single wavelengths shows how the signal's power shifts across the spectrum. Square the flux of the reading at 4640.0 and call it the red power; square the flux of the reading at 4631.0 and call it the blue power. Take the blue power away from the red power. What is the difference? -21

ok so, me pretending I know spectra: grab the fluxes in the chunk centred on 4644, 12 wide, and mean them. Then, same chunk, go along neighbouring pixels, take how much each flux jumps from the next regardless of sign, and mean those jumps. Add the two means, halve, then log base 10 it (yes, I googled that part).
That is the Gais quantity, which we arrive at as 0.888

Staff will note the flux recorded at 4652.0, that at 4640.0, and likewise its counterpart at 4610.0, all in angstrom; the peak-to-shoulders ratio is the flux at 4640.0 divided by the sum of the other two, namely 0.49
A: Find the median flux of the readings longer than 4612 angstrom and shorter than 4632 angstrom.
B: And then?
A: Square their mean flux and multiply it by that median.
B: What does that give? 3548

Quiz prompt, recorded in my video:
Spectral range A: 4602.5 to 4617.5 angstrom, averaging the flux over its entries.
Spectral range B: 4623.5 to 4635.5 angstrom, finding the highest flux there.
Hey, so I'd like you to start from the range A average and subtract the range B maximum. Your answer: -0.2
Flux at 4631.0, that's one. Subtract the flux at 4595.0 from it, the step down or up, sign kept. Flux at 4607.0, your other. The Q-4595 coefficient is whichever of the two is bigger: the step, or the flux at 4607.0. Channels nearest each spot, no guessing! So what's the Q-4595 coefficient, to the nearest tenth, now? 15.2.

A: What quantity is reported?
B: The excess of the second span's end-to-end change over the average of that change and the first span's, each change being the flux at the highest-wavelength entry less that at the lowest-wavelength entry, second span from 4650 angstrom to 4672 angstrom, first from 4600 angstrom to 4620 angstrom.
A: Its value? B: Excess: -0.35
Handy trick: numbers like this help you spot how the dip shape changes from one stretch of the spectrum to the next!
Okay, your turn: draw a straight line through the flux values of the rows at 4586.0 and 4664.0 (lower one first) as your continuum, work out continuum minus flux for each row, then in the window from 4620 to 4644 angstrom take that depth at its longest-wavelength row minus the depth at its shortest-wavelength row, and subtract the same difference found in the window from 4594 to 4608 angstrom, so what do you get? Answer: 1.0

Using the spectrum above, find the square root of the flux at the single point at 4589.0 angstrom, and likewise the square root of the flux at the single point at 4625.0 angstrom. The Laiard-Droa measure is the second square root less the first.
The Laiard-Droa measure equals 0.10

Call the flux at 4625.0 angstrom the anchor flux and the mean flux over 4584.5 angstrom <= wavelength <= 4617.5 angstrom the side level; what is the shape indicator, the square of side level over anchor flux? 0.92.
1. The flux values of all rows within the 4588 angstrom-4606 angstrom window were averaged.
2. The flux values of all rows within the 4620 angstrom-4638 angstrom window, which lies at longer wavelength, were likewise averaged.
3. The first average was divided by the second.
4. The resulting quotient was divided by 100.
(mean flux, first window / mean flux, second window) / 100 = 0.0095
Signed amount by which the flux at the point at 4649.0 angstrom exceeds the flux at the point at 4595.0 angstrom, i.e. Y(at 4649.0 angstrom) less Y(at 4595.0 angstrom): 0.0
